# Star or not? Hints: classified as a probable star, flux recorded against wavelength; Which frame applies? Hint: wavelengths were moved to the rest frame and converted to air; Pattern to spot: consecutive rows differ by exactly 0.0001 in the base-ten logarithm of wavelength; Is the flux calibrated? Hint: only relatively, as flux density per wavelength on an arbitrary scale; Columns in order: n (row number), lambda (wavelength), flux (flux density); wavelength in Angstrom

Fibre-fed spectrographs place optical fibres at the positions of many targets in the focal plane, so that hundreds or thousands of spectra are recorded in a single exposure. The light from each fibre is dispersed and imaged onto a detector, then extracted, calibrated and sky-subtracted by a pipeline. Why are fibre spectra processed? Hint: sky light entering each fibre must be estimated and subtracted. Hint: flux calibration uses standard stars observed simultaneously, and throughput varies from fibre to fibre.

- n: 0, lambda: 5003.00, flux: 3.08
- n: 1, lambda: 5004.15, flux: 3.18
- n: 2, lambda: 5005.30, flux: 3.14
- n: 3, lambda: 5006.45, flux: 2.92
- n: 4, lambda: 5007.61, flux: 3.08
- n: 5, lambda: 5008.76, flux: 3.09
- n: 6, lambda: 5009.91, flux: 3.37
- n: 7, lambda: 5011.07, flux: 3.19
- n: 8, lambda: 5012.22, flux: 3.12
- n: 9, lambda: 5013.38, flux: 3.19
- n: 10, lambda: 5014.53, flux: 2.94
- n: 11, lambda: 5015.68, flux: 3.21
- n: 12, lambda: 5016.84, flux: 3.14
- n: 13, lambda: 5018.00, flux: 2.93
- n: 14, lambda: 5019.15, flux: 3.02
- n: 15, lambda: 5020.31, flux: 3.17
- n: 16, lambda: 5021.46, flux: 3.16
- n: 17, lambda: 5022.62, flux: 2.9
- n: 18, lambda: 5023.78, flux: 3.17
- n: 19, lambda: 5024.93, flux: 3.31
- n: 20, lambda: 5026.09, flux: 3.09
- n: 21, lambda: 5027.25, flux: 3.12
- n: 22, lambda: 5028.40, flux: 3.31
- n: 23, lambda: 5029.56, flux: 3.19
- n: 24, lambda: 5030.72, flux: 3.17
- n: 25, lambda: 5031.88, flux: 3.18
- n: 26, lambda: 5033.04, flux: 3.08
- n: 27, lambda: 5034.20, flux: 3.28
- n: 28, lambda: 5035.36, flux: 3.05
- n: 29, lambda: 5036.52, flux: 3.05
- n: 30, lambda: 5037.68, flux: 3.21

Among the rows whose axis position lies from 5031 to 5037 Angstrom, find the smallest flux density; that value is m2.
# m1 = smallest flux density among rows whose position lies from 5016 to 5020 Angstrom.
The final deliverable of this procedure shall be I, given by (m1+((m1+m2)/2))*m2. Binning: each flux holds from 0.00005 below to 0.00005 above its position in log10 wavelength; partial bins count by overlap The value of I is 18.1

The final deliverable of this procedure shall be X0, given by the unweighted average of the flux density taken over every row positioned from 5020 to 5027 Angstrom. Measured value 3.13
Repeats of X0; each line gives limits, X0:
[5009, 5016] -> 3.17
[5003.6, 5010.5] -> 3.13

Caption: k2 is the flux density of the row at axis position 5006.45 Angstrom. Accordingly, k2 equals 2.92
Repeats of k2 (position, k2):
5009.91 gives 3.37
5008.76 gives 3.09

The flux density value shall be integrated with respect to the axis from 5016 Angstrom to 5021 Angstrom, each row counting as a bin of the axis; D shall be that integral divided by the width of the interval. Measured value 3.07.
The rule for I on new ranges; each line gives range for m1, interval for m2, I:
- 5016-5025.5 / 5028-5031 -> 18.8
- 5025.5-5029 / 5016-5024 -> 17.6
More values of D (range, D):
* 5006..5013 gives 3.13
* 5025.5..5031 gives 3.18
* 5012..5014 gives 3.15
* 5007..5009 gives 3.08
